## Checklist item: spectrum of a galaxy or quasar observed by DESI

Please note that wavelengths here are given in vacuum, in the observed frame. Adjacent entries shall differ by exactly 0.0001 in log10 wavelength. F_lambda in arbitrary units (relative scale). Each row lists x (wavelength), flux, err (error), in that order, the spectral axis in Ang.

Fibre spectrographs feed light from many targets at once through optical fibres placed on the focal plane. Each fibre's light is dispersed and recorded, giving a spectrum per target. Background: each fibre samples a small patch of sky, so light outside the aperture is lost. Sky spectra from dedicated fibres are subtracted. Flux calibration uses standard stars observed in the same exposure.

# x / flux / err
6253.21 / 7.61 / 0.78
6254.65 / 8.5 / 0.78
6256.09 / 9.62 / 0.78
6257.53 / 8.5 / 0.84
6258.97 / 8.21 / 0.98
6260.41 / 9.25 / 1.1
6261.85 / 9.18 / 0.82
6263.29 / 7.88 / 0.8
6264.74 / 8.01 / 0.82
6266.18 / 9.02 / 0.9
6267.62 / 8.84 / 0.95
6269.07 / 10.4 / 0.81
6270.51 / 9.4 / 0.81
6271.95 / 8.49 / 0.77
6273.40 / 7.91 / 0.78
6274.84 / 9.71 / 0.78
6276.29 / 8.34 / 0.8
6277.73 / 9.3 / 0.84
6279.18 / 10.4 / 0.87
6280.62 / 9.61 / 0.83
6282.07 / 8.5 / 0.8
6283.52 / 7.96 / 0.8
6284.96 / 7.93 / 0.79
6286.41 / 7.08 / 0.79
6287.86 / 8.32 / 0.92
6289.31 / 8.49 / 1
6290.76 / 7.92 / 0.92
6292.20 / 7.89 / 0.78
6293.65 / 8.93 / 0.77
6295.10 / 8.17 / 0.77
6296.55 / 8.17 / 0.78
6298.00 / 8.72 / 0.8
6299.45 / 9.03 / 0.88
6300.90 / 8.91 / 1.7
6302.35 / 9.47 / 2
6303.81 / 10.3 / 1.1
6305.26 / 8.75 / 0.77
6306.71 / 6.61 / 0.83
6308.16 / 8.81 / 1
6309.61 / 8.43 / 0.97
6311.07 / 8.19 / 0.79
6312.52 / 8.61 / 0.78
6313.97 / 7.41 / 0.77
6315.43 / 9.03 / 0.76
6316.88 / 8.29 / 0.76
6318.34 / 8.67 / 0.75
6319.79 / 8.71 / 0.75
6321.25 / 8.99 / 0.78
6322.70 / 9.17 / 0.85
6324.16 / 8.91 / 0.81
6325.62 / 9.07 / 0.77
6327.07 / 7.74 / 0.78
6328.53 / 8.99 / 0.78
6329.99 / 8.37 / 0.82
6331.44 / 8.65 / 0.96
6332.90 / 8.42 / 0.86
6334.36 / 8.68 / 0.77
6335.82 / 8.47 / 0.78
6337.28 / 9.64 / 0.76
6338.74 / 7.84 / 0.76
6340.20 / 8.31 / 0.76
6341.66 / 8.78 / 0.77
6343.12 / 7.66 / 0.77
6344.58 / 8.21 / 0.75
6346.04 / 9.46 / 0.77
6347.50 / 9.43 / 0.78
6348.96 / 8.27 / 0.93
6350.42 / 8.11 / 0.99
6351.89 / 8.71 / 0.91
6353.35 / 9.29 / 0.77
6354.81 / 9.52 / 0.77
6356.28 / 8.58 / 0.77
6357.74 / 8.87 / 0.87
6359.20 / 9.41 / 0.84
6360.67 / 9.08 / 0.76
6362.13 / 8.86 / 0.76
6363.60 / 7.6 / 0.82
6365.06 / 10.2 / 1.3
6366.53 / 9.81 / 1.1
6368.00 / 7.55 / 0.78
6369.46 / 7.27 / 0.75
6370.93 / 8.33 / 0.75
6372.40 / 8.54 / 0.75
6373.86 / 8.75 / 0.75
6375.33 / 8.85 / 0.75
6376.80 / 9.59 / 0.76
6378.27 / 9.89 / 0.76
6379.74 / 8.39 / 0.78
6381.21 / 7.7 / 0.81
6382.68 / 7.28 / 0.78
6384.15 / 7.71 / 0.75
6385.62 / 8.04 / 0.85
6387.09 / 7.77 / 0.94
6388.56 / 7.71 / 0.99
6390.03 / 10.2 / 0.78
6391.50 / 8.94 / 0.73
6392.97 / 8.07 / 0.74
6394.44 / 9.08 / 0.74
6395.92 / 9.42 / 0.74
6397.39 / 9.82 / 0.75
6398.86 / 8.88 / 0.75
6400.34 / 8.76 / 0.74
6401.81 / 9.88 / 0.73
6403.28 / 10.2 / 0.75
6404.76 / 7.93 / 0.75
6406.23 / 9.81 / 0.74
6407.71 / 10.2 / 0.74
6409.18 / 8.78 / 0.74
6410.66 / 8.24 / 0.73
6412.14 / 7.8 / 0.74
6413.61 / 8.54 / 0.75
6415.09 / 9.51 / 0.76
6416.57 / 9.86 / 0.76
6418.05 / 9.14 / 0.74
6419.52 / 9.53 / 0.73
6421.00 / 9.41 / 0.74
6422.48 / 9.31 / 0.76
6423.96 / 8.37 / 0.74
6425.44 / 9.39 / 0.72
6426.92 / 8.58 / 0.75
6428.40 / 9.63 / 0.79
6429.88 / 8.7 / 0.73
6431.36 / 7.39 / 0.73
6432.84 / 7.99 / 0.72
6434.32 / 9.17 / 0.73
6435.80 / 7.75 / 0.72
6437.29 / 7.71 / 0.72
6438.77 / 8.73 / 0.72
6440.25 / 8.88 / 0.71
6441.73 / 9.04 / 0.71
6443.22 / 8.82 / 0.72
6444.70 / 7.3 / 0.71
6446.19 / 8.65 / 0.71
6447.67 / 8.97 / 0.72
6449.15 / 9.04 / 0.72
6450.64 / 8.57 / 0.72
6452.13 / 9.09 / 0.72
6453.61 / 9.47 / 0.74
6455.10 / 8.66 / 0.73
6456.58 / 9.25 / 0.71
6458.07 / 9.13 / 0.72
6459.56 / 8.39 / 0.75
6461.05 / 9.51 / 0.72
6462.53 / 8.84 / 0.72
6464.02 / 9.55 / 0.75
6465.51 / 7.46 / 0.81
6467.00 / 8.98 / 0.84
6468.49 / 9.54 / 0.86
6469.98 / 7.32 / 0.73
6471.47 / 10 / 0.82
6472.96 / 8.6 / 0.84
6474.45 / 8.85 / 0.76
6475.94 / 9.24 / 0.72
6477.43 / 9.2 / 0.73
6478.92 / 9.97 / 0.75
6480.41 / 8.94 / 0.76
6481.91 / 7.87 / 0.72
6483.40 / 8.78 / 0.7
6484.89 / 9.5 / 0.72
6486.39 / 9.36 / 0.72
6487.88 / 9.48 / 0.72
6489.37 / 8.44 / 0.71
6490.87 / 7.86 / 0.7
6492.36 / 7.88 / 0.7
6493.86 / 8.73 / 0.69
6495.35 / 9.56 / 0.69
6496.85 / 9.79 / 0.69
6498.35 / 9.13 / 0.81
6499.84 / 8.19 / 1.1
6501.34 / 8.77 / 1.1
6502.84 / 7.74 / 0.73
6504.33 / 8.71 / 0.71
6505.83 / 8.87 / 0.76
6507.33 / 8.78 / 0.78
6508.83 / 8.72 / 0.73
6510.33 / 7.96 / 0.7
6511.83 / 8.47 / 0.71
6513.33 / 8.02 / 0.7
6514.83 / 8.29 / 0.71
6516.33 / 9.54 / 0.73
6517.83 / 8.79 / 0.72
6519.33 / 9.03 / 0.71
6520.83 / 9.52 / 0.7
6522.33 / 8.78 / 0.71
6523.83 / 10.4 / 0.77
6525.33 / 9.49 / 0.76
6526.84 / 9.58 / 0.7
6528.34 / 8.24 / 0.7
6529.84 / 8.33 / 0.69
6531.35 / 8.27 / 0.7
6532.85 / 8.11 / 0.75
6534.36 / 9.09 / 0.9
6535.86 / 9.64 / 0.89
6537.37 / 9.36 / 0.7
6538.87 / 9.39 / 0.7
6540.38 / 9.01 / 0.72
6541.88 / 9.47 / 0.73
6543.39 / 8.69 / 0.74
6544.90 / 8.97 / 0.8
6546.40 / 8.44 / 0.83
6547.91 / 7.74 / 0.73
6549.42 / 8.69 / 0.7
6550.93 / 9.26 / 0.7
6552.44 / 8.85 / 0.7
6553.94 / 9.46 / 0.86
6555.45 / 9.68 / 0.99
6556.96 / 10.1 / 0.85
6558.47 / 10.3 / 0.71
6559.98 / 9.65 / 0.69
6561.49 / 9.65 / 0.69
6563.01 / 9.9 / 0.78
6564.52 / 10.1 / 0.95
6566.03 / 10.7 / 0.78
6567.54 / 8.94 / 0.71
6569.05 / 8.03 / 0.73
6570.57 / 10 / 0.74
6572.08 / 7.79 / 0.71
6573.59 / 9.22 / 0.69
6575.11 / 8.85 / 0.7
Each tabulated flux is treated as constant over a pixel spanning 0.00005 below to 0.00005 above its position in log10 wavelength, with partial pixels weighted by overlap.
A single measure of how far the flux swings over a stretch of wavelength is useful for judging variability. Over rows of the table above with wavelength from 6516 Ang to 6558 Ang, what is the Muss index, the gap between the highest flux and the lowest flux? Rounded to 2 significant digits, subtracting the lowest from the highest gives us 2.7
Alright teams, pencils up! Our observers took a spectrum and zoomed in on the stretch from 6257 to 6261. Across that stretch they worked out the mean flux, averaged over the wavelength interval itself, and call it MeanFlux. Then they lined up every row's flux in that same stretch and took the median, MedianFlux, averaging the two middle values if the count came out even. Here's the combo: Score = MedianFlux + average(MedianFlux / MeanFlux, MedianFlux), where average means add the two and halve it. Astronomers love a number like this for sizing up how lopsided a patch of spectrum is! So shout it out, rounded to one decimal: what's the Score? 13.2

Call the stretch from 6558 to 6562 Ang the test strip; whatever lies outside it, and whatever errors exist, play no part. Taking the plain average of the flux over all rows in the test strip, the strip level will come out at 9.9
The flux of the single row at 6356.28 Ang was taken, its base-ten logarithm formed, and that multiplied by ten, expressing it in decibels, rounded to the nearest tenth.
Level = 9.3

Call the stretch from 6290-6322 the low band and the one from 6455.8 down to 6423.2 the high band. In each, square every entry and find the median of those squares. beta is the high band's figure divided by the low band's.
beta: 1.01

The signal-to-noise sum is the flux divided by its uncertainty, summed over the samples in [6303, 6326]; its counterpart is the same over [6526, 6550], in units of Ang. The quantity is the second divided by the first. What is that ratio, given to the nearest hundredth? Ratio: 1.13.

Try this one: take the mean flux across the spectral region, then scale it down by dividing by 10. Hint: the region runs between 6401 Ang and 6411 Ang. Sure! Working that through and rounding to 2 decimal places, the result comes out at 0.93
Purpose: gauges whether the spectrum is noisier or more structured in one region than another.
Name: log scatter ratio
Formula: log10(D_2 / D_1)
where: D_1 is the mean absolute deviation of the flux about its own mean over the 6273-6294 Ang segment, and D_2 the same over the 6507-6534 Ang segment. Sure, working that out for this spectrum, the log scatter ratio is -0.11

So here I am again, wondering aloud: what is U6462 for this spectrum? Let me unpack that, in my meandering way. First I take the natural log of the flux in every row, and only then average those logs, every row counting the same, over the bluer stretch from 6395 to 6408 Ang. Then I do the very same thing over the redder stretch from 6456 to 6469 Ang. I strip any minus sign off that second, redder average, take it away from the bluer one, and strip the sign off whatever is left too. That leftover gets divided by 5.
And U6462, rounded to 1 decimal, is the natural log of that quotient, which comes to -4.6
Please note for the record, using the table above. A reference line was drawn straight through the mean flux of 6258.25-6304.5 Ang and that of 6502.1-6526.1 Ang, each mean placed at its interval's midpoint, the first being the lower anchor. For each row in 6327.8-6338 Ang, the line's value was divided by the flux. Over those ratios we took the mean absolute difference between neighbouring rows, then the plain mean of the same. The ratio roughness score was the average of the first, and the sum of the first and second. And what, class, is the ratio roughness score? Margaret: 0.554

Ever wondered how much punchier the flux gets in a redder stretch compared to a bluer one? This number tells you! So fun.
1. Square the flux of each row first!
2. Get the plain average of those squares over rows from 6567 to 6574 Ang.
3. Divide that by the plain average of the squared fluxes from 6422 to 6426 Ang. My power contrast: 0.96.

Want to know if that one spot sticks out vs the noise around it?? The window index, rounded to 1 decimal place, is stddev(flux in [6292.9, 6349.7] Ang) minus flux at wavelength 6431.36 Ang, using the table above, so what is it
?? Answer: -6.7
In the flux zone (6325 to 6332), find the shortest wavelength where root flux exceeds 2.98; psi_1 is 6325.62 Ang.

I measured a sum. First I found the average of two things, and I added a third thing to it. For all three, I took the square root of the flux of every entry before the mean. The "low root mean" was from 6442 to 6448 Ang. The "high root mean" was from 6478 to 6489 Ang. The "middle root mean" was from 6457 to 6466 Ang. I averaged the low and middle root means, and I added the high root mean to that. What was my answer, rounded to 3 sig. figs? 5.95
